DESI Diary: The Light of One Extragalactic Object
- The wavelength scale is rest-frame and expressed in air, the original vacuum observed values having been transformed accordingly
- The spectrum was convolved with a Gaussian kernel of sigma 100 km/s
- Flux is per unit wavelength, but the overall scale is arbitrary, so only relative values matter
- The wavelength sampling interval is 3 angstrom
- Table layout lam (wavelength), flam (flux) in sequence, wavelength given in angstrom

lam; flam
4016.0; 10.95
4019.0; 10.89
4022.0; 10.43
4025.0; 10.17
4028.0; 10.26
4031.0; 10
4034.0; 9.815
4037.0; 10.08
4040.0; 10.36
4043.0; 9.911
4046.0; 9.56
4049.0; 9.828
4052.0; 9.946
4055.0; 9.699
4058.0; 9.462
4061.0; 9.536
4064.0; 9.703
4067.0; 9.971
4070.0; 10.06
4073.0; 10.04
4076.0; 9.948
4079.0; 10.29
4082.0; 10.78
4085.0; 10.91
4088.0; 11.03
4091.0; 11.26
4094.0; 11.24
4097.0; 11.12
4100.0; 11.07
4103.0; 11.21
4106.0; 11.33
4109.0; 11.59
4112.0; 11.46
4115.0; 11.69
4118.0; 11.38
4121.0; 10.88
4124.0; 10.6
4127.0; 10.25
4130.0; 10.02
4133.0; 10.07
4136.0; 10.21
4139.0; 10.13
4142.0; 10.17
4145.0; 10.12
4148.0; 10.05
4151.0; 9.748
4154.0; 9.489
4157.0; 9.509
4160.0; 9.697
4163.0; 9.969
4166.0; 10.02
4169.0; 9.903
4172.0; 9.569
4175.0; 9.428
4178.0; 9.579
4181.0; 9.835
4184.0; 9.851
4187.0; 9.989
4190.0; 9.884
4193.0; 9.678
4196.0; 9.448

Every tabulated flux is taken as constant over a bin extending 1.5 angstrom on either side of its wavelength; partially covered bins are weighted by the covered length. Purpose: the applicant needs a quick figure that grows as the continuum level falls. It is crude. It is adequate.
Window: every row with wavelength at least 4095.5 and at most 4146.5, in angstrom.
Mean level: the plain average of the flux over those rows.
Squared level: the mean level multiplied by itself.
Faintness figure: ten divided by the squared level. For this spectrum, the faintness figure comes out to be 0.086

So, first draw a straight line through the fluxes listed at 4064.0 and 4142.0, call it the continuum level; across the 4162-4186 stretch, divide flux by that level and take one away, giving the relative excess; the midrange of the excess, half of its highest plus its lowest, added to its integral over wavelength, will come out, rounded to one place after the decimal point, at -1.4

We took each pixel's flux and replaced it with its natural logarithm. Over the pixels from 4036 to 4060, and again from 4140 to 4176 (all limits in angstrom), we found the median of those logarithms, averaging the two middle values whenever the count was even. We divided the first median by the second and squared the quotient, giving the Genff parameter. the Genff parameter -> 1.00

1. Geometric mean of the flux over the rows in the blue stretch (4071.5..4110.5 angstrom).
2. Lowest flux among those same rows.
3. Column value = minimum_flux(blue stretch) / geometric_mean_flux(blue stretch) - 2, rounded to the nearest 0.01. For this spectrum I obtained -1.09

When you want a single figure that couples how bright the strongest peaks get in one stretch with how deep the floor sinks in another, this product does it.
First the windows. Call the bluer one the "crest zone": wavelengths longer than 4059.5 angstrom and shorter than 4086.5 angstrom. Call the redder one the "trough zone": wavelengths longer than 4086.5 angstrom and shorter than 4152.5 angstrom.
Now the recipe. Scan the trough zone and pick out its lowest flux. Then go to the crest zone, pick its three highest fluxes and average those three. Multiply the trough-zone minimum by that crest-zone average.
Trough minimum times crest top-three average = 104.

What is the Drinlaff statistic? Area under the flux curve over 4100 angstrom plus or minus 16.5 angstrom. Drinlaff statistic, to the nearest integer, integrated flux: 372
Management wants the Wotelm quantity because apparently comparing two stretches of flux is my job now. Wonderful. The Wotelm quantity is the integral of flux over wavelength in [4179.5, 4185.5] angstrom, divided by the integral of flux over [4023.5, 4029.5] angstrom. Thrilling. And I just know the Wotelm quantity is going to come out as 0.96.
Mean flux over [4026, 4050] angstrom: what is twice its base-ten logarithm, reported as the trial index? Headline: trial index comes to 2.00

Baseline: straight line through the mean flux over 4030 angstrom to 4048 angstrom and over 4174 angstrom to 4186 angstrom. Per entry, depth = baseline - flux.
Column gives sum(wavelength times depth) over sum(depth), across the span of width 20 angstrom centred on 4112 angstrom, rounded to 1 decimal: 4111.8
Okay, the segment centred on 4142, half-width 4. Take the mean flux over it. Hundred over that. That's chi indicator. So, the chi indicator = 9.9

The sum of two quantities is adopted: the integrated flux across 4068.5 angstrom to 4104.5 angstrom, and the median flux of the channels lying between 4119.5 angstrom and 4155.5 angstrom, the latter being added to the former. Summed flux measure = 397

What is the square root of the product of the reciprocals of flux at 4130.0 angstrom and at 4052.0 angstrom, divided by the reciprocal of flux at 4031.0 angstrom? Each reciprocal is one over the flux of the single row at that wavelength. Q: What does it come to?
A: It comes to 1.00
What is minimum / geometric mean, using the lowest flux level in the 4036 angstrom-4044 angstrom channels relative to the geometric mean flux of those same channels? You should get 0.980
